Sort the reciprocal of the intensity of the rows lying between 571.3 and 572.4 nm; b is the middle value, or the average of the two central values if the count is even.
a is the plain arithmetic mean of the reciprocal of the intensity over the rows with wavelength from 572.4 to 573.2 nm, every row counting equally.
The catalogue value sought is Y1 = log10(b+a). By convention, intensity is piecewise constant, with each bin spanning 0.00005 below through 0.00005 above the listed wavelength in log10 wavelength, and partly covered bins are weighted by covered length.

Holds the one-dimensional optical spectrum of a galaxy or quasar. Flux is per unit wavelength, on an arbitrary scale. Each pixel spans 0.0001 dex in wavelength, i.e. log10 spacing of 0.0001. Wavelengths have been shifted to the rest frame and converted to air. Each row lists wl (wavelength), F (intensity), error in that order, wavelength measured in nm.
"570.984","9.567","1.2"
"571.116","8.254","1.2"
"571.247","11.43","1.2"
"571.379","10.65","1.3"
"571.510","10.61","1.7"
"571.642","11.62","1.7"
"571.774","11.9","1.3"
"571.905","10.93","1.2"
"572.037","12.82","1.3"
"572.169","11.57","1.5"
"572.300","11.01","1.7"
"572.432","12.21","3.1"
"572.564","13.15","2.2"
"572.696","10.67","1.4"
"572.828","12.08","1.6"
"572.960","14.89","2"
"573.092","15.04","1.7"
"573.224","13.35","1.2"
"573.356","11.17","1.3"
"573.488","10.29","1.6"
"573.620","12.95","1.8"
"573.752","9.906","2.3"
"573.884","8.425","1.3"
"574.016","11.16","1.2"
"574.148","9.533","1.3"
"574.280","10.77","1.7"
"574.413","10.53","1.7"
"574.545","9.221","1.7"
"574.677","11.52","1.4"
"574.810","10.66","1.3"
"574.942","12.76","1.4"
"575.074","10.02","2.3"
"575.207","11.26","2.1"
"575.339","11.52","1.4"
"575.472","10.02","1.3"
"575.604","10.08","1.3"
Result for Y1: -0.778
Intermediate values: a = 0.078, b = 0.089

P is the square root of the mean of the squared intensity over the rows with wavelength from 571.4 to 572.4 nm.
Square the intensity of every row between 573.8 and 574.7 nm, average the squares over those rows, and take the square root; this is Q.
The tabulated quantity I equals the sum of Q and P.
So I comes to 21.7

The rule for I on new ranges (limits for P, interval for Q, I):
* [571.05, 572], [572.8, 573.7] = 23.8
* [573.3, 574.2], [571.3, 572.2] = 22.0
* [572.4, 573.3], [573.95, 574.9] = 23.6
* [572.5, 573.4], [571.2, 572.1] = 24.4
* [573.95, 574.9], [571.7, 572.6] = 22.5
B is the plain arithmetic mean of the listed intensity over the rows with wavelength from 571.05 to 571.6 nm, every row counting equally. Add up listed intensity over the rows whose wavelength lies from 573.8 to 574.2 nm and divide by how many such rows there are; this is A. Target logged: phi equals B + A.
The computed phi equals 19.9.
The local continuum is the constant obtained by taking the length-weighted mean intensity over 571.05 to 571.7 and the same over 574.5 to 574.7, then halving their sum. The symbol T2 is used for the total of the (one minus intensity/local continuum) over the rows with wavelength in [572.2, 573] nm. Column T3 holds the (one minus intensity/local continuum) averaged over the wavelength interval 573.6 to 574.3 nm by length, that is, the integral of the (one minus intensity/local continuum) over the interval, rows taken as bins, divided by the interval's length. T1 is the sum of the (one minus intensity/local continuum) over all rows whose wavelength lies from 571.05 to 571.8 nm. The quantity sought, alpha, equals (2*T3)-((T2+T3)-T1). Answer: 0.9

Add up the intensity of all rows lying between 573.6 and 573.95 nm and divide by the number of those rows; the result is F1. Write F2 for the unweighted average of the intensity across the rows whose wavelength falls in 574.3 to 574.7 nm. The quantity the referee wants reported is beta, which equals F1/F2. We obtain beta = 1.00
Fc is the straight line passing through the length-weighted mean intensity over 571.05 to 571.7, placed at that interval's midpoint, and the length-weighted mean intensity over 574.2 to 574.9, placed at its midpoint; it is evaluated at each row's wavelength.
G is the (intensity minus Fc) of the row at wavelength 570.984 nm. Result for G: -0.9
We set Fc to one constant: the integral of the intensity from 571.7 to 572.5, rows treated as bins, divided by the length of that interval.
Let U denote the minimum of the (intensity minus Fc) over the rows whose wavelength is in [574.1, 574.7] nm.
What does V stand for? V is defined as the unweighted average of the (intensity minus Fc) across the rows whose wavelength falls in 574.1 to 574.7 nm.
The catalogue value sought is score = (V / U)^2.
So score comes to 0.32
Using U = -2.5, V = -1.4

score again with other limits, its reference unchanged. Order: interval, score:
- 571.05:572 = 0.08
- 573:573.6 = 0.24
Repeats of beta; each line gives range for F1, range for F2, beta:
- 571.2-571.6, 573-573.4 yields 0.83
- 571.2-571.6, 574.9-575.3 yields 0.96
